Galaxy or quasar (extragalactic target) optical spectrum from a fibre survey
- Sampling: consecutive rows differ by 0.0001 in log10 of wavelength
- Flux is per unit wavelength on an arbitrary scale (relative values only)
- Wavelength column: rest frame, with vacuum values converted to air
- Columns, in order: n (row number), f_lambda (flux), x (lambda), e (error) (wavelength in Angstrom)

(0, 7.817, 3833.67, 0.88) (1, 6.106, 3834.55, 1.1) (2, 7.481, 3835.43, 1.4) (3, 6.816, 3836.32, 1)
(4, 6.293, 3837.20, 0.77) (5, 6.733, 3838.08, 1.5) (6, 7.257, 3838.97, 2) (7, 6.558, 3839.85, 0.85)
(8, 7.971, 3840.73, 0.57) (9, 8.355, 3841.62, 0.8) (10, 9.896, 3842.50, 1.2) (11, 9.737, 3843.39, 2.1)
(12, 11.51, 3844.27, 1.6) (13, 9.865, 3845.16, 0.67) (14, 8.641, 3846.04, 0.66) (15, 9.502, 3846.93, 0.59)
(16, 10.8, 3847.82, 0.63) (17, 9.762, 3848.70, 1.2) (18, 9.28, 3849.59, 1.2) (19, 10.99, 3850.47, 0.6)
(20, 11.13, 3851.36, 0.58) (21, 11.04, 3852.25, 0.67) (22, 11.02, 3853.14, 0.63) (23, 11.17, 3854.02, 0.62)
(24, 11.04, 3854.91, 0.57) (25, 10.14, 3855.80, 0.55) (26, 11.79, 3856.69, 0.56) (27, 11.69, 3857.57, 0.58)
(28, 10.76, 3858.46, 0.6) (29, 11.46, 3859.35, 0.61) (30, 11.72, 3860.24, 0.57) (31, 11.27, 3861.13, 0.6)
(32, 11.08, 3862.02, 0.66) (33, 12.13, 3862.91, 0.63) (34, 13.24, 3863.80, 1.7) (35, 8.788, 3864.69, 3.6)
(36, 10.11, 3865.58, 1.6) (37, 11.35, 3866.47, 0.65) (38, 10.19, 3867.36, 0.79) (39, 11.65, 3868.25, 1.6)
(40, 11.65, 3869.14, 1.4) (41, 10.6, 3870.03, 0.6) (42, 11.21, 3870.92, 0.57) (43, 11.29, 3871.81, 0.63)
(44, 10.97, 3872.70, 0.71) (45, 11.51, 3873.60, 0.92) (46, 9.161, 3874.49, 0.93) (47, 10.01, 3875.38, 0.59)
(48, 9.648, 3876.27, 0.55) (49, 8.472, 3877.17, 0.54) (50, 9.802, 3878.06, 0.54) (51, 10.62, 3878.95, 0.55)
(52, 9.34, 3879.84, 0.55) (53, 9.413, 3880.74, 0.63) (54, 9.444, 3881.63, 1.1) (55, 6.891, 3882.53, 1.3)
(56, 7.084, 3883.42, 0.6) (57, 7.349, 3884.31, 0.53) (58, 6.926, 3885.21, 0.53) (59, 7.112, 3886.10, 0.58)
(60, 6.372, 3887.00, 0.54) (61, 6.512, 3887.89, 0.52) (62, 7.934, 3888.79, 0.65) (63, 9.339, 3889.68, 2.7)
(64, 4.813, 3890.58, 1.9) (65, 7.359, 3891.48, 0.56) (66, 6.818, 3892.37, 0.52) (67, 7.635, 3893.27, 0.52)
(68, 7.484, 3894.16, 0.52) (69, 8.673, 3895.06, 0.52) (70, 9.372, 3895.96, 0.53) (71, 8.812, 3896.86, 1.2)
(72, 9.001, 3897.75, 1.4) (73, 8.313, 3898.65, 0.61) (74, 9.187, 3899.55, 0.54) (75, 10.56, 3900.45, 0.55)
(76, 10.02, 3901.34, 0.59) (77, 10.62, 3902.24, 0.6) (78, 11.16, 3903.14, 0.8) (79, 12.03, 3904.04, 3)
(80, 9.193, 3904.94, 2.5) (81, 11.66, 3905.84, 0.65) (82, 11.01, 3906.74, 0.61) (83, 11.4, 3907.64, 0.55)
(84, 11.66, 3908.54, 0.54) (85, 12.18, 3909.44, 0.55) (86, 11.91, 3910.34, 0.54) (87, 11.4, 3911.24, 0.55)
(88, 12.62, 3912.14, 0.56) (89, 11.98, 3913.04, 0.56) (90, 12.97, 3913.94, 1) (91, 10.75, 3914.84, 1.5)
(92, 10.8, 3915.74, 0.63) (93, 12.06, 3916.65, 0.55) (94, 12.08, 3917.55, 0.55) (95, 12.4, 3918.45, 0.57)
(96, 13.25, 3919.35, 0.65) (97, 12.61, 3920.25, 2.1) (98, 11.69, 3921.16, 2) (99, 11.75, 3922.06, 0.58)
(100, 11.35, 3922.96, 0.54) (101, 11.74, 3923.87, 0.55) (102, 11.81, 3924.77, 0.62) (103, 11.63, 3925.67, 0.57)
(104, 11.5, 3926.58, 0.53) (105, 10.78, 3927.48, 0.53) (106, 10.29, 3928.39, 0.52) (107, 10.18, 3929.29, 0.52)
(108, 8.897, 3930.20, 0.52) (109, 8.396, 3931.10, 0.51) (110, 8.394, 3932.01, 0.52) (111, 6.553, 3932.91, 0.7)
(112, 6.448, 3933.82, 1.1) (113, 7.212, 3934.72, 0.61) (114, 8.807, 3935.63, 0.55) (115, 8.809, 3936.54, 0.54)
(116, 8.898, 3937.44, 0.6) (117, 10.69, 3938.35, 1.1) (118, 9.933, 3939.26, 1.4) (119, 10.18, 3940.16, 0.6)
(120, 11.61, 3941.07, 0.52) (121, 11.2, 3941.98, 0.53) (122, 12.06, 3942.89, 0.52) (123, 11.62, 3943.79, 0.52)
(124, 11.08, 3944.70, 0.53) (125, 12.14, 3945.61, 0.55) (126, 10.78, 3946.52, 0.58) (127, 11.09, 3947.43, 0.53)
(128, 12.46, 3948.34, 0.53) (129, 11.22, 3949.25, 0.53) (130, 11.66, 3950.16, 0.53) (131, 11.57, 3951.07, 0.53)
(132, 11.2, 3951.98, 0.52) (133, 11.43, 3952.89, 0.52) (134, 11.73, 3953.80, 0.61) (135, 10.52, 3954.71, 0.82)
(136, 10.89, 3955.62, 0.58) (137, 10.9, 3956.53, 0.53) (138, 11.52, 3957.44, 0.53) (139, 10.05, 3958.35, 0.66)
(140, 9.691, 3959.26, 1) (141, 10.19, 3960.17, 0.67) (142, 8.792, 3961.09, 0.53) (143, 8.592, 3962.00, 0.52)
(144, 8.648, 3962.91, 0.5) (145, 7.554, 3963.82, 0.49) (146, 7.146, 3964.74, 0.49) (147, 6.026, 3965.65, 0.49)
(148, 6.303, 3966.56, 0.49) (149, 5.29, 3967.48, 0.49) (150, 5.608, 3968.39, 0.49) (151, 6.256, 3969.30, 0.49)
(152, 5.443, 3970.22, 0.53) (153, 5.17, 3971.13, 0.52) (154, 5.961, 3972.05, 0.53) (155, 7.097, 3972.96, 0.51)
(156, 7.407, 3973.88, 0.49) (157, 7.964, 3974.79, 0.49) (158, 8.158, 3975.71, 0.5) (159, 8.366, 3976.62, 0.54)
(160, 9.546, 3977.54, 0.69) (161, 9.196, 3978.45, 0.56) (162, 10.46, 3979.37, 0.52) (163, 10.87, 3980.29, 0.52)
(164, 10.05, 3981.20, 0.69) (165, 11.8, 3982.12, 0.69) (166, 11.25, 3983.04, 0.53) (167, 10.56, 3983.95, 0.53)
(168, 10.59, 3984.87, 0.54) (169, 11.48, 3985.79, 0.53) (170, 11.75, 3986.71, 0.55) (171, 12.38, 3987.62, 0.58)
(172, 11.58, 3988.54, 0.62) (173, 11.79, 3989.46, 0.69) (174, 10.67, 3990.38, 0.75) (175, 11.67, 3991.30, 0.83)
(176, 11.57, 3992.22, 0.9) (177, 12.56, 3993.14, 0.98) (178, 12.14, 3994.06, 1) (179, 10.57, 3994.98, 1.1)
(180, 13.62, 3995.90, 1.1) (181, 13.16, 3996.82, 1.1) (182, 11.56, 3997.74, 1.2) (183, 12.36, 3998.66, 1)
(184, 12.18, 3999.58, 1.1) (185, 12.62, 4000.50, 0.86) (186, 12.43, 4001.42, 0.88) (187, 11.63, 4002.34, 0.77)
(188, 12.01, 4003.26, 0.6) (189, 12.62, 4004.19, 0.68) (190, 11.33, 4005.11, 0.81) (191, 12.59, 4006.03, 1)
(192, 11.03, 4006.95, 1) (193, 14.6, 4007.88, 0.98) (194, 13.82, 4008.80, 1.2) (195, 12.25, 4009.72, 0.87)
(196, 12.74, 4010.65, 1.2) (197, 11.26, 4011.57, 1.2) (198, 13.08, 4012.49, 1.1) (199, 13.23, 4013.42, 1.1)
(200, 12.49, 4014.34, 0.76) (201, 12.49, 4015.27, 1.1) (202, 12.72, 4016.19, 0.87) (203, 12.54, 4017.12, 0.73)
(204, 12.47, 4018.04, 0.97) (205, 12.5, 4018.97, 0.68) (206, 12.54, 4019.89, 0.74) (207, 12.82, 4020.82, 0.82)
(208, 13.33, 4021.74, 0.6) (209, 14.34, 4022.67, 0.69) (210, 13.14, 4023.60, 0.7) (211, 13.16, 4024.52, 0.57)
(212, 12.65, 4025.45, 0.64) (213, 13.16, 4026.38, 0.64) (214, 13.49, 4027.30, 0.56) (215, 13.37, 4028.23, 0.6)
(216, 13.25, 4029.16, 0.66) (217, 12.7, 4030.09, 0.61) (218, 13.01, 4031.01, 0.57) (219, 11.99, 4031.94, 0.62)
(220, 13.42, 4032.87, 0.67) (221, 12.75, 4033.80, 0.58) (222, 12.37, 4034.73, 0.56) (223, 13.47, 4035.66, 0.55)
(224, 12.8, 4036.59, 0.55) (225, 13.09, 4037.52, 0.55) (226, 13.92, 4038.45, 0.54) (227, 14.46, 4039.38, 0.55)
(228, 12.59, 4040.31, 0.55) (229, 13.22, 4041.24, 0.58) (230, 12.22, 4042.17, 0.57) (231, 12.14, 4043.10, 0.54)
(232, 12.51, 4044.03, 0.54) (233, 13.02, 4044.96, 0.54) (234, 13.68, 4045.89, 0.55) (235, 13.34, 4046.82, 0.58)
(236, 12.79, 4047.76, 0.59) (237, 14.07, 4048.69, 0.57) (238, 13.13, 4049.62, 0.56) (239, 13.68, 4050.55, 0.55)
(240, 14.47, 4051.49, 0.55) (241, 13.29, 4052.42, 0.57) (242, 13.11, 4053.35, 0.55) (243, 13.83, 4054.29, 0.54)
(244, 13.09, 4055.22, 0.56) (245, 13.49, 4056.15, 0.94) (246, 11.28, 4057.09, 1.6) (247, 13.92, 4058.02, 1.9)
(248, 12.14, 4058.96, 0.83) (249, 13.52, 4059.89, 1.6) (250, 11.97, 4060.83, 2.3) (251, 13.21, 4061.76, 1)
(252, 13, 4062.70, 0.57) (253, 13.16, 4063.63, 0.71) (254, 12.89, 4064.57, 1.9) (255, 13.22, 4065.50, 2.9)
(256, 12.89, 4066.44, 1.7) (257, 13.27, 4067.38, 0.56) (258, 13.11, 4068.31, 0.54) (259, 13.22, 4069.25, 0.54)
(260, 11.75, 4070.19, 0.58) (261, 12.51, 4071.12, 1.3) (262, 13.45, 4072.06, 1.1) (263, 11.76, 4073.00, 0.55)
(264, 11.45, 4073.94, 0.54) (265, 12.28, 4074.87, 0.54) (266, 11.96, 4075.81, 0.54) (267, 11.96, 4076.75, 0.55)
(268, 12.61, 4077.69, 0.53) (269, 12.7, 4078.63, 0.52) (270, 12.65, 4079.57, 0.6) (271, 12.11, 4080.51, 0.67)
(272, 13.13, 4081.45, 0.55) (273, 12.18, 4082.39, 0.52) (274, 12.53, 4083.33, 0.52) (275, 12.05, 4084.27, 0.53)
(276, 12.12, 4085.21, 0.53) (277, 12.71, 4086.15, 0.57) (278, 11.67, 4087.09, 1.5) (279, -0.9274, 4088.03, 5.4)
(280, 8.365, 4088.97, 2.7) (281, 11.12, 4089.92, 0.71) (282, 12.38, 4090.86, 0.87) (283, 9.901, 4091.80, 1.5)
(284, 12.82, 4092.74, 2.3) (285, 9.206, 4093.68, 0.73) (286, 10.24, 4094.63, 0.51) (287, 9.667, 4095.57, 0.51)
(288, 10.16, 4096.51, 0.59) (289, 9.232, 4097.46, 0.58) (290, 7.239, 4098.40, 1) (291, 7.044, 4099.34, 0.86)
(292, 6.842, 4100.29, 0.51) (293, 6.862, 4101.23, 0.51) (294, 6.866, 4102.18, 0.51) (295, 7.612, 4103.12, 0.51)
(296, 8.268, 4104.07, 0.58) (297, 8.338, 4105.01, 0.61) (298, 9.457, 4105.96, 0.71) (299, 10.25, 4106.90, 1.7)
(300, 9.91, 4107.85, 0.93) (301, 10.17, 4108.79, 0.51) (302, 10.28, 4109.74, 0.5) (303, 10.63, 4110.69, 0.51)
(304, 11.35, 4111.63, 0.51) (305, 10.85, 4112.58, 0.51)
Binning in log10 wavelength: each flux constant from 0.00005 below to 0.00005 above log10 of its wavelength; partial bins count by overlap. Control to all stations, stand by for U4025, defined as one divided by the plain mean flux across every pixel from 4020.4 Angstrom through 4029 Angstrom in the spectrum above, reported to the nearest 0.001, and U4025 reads 0.075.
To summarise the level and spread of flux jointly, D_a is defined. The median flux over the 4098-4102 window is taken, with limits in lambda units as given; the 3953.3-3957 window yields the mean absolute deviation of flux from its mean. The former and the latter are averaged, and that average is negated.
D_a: -3.7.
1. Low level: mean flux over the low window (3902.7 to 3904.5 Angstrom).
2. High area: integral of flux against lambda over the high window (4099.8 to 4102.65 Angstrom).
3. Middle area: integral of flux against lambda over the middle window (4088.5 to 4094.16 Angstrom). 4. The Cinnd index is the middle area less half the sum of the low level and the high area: 45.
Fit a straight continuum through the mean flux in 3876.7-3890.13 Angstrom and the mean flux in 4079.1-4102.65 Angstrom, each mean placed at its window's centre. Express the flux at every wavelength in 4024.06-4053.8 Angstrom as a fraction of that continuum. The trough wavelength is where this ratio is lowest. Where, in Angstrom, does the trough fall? 4031.94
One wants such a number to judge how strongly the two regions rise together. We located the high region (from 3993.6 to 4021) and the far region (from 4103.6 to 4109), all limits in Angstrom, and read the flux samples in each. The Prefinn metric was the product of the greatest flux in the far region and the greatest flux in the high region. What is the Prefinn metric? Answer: 150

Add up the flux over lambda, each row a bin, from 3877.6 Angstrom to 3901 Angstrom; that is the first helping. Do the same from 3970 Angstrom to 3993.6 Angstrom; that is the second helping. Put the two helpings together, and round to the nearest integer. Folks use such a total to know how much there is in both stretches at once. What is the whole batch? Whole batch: 424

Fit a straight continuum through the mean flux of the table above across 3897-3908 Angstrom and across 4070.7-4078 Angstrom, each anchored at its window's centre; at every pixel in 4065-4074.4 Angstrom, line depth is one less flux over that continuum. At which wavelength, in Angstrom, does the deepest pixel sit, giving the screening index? 4073.94 Angstrom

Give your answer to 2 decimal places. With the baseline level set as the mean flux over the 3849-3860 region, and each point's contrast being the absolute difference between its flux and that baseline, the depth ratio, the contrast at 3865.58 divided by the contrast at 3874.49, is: 0.47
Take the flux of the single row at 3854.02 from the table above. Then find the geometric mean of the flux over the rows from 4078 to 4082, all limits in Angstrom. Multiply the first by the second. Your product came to 141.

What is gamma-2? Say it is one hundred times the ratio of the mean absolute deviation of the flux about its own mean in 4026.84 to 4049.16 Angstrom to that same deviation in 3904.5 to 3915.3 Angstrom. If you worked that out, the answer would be 73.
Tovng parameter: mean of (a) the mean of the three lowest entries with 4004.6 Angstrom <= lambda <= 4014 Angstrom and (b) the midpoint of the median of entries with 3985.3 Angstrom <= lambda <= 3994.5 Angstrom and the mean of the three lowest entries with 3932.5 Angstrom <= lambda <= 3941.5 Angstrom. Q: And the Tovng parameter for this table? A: 10.2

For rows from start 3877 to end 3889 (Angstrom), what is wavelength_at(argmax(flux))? 3878.95 Angstrom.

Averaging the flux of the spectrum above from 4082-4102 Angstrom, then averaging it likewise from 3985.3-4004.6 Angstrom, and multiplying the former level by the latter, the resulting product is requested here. 116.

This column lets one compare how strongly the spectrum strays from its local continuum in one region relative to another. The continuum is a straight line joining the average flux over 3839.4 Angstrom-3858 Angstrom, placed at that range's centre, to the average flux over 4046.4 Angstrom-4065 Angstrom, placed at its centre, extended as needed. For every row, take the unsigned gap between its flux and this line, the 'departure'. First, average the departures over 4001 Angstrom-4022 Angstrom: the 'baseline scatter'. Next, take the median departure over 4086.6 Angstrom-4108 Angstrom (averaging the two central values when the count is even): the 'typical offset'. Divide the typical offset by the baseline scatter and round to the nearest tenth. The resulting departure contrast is 8.6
